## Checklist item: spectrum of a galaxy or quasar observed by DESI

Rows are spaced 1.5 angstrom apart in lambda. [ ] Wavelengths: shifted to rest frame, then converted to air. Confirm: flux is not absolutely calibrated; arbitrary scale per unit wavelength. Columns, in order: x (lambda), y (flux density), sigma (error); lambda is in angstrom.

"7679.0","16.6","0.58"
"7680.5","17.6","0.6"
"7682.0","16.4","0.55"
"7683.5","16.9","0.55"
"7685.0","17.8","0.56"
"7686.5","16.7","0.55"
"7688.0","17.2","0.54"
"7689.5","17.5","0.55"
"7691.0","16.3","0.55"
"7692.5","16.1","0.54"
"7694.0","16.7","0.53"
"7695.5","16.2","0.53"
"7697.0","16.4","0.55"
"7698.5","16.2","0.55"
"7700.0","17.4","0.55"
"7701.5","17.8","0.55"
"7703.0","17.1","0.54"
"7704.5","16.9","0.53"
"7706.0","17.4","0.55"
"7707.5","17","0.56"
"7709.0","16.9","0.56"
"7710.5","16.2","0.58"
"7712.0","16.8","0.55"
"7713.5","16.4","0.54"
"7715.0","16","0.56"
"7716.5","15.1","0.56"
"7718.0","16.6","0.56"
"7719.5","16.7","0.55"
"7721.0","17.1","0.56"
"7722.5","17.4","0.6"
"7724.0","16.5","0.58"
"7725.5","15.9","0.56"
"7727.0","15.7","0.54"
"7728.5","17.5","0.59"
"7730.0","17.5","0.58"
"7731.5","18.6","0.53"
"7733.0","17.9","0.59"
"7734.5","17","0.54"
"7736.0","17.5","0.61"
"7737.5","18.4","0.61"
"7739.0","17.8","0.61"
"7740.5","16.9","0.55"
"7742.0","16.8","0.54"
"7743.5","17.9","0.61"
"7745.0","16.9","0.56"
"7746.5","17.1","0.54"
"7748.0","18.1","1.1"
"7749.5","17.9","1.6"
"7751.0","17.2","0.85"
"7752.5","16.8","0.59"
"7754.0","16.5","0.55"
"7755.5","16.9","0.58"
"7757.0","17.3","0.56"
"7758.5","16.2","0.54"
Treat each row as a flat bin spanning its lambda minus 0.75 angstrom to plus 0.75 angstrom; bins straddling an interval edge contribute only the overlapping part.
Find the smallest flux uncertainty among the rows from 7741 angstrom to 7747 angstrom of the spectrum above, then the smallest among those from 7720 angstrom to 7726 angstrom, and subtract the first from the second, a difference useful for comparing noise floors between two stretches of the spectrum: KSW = 0.020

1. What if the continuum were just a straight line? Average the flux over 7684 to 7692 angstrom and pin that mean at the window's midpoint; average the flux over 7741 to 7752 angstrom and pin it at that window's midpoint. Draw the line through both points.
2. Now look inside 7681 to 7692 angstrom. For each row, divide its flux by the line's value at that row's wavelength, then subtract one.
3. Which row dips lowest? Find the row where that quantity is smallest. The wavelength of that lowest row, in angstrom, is 7691.0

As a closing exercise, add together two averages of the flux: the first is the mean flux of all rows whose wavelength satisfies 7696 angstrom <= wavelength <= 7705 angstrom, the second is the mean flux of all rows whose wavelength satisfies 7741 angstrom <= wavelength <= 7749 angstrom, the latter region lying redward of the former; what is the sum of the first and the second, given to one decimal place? 34.3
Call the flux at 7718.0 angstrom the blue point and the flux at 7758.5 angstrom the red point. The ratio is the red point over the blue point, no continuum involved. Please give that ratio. 0.98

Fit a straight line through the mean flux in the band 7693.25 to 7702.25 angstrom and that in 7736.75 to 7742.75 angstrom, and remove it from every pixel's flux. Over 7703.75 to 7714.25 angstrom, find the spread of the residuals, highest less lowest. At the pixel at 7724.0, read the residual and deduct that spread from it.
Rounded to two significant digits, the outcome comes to -2.0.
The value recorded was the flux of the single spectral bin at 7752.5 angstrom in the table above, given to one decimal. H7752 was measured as 16.8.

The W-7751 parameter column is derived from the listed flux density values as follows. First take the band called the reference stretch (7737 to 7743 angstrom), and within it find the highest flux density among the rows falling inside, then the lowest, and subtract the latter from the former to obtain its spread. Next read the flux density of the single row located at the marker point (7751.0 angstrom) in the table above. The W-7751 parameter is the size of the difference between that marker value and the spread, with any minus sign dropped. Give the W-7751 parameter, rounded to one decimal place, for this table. 15.6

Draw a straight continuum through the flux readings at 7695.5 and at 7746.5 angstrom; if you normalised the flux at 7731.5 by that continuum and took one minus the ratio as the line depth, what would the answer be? -0.10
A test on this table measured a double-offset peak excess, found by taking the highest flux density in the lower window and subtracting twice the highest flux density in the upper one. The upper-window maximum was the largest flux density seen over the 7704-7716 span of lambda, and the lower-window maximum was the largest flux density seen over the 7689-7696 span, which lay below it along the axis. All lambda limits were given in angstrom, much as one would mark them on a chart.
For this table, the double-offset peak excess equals -17.3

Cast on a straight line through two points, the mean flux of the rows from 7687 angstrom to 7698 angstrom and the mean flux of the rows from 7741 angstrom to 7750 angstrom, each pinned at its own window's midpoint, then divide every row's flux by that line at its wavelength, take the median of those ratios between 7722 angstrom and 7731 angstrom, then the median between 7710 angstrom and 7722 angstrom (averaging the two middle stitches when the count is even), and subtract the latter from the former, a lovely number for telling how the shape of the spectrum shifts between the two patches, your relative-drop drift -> 0.019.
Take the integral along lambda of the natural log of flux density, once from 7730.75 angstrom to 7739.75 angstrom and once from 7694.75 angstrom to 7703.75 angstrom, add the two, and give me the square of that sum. 2637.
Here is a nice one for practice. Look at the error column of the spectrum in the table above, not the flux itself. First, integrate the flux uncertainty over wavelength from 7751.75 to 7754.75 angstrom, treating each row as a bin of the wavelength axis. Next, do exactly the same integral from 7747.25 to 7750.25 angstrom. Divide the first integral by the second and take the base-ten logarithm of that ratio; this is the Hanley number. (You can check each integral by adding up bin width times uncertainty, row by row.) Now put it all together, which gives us -0.374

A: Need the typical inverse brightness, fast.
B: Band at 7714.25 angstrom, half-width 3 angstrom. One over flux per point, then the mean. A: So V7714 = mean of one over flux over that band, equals 0.0623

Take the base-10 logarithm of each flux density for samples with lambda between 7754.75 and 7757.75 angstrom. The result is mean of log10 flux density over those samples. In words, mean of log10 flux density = 1.23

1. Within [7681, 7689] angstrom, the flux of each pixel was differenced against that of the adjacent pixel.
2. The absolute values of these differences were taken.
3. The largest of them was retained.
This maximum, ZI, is 1.10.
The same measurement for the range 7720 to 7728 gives 0.90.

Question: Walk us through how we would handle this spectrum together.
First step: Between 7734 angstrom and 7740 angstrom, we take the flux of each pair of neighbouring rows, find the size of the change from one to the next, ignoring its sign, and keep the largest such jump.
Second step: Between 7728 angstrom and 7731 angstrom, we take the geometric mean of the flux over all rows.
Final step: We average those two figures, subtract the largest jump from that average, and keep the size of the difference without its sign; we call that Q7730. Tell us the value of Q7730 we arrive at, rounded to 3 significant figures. 8.30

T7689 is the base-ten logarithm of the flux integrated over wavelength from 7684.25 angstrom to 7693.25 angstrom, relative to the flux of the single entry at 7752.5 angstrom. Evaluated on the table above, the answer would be 0.96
